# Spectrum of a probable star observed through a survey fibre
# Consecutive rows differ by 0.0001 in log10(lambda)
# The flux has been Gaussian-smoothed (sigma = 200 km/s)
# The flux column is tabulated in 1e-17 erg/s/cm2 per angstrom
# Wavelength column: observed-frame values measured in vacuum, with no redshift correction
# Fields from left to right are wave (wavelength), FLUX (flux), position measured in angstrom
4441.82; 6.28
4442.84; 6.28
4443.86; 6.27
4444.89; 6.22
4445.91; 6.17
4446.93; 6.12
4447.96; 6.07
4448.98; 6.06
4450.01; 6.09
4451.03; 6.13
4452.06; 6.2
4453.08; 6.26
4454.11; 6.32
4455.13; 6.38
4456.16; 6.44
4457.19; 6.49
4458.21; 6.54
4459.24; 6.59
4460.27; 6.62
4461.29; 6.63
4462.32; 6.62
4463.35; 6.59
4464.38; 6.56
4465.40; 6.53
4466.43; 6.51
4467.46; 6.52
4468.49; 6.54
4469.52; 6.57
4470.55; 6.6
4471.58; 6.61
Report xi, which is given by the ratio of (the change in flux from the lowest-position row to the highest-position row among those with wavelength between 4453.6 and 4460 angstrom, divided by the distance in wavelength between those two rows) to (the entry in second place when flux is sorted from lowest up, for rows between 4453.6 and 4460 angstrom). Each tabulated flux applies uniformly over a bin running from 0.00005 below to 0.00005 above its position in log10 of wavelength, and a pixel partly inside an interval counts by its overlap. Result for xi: 0.008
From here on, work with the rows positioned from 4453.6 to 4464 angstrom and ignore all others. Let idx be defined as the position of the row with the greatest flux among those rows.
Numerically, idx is 4461.29 angstrom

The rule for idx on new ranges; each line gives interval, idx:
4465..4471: 4470.55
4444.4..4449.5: 4444.89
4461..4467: 4461.29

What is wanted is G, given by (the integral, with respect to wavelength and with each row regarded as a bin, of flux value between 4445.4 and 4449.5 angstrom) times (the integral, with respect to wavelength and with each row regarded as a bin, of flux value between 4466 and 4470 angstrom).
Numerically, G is 653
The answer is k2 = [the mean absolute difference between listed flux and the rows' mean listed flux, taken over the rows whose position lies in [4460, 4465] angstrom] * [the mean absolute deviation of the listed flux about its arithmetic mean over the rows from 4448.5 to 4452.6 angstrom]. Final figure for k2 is 0.0010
